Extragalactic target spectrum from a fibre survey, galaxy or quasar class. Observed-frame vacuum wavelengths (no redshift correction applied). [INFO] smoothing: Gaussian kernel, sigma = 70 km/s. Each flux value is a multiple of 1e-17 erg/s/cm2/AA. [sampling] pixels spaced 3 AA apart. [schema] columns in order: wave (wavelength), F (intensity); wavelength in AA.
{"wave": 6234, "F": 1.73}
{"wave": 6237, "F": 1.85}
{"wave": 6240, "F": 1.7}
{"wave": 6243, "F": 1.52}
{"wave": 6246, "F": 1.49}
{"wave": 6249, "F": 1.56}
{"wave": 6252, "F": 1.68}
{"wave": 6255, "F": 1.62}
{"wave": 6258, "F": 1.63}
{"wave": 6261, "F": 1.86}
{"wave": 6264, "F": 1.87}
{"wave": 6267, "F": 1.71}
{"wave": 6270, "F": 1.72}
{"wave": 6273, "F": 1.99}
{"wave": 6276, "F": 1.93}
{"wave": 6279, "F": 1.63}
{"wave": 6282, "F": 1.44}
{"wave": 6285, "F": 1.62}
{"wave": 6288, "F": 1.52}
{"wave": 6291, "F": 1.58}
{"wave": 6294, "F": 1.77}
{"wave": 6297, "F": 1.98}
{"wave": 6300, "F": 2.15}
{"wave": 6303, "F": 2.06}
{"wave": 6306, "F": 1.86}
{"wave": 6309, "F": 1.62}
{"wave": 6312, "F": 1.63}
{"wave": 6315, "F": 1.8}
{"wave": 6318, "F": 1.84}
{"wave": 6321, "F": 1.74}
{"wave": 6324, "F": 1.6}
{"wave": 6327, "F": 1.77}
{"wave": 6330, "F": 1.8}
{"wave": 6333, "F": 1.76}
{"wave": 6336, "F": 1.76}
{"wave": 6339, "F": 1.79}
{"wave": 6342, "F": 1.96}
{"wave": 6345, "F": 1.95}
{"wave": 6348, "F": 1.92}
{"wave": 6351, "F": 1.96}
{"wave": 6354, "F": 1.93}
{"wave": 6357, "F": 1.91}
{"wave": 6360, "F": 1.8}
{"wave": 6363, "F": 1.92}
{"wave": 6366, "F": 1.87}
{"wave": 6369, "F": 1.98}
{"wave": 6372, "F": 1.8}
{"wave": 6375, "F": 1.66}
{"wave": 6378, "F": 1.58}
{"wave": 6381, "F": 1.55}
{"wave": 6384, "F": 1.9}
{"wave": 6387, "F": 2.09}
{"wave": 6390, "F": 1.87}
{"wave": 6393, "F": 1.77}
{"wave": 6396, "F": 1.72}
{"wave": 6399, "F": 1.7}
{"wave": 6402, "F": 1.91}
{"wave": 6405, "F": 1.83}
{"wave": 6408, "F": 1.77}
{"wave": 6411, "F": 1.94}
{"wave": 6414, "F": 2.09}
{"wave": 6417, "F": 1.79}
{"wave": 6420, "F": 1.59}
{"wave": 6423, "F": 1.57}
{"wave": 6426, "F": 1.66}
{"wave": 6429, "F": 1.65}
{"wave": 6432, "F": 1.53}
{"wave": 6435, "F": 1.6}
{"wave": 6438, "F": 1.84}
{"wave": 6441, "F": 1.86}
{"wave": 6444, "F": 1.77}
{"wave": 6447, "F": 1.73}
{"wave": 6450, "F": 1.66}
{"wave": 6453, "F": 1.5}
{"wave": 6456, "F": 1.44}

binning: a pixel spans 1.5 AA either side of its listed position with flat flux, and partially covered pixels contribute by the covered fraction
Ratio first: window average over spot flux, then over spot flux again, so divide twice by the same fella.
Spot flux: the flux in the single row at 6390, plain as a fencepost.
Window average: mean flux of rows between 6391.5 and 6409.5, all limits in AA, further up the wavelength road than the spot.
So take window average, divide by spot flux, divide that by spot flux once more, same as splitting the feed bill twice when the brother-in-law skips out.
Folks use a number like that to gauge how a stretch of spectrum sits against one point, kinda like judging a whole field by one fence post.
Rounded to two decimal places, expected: 0.51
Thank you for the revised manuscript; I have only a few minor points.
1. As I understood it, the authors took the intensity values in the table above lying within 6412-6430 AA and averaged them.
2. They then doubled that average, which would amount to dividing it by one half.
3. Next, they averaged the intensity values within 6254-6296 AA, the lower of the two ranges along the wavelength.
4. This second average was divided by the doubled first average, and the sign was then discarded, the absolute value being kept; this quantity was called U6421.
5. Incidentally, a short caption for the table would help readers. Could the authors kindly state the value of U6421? 0.49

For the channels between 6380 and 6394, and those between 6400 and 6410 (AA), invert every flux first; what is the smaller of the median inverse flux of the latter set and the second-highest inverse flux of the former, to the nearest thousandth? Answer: 0.546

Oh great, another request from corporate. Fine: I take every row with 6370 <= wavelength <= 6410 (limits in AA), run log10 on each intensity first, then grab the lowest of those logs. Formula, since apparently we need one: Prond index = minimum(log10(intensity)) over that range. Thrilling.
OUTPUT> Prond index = 0.190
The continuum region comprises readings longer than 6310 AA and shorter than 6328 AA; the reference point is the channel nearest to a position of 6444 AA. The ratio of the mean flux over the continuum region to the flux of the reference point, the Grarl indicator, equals 0.98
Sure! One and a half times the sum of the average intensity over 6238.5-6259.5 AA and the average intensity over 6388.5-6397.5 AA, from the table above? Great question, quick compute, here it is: 5.08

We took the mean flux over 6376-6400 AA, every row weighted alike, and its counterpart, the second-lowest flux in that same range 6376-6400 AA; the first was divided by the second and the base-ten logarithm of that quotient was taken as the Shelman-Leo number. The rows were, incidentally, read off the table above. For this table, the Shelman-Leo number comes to 0.050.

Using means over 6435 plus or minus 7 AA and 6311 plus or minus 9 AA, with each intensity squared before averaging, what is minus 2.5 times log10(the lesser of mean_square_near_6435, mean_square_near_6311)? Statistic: -1.15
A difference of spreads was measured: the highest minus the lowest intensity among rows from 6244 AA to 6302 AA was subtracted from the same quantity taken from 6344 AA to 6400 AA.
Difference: -0.17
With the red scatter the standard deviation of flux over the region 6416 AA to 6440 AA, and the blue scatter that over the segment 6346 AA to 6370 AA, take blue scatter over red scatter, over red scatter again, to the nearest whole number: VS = 5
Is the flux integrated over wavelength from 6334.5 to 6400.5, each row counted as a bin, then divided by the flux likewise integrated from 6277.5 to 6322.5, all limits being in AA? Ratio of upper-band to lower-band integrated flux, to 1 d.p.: 1.5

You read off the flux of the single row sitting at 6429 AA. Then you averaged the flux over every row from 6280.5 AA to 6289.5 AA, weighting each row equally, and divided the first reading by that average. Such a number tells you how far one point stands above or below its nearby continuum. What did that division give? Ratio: 1.08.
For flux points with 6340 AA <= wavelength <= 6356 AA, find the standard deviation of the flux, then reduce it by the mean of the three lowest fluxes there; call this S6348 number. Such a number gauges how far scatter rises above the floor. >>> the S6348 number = -1.92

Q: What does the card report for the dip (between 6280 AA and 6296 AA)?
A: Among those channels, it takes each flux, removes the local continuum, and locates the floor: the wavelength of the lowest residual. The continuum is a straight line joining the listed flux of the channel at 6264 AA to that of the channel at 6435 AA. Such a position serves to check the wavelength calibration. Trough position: 6282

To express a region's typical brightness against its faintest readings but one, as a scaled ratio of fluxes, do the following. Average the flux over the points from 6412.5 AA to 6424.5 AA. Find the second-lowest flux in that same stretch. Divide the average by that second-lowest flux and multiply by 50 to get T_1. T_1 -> 55.3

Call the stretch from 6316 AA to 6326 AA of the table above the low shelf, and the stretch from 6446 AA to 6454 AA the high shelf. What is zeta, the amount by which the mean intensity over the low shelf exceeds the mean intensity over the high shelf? 0.10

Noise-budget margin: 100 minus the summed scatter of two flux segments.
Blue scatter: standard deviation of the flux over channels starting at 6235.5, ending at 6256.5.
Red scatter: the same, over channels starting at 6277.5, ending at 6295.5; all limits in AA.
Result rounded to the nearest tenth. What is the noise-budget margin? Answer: 99.8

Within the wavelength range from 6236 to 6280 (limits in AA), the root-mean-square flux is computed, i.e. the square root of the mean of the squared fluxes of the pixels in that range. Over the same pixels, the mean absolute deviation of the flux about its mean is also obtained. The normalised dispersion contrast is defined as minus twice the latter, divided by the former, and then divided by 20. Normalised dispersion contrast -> -0.0071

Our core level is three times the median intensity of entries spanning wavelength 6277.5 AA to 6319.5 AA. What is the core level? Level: 5.1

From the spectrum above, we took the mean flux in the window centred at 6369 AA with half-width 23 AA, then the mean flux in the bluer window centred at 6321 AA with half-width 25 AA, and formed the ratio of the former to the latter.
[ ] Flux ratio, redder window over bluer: 1.01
